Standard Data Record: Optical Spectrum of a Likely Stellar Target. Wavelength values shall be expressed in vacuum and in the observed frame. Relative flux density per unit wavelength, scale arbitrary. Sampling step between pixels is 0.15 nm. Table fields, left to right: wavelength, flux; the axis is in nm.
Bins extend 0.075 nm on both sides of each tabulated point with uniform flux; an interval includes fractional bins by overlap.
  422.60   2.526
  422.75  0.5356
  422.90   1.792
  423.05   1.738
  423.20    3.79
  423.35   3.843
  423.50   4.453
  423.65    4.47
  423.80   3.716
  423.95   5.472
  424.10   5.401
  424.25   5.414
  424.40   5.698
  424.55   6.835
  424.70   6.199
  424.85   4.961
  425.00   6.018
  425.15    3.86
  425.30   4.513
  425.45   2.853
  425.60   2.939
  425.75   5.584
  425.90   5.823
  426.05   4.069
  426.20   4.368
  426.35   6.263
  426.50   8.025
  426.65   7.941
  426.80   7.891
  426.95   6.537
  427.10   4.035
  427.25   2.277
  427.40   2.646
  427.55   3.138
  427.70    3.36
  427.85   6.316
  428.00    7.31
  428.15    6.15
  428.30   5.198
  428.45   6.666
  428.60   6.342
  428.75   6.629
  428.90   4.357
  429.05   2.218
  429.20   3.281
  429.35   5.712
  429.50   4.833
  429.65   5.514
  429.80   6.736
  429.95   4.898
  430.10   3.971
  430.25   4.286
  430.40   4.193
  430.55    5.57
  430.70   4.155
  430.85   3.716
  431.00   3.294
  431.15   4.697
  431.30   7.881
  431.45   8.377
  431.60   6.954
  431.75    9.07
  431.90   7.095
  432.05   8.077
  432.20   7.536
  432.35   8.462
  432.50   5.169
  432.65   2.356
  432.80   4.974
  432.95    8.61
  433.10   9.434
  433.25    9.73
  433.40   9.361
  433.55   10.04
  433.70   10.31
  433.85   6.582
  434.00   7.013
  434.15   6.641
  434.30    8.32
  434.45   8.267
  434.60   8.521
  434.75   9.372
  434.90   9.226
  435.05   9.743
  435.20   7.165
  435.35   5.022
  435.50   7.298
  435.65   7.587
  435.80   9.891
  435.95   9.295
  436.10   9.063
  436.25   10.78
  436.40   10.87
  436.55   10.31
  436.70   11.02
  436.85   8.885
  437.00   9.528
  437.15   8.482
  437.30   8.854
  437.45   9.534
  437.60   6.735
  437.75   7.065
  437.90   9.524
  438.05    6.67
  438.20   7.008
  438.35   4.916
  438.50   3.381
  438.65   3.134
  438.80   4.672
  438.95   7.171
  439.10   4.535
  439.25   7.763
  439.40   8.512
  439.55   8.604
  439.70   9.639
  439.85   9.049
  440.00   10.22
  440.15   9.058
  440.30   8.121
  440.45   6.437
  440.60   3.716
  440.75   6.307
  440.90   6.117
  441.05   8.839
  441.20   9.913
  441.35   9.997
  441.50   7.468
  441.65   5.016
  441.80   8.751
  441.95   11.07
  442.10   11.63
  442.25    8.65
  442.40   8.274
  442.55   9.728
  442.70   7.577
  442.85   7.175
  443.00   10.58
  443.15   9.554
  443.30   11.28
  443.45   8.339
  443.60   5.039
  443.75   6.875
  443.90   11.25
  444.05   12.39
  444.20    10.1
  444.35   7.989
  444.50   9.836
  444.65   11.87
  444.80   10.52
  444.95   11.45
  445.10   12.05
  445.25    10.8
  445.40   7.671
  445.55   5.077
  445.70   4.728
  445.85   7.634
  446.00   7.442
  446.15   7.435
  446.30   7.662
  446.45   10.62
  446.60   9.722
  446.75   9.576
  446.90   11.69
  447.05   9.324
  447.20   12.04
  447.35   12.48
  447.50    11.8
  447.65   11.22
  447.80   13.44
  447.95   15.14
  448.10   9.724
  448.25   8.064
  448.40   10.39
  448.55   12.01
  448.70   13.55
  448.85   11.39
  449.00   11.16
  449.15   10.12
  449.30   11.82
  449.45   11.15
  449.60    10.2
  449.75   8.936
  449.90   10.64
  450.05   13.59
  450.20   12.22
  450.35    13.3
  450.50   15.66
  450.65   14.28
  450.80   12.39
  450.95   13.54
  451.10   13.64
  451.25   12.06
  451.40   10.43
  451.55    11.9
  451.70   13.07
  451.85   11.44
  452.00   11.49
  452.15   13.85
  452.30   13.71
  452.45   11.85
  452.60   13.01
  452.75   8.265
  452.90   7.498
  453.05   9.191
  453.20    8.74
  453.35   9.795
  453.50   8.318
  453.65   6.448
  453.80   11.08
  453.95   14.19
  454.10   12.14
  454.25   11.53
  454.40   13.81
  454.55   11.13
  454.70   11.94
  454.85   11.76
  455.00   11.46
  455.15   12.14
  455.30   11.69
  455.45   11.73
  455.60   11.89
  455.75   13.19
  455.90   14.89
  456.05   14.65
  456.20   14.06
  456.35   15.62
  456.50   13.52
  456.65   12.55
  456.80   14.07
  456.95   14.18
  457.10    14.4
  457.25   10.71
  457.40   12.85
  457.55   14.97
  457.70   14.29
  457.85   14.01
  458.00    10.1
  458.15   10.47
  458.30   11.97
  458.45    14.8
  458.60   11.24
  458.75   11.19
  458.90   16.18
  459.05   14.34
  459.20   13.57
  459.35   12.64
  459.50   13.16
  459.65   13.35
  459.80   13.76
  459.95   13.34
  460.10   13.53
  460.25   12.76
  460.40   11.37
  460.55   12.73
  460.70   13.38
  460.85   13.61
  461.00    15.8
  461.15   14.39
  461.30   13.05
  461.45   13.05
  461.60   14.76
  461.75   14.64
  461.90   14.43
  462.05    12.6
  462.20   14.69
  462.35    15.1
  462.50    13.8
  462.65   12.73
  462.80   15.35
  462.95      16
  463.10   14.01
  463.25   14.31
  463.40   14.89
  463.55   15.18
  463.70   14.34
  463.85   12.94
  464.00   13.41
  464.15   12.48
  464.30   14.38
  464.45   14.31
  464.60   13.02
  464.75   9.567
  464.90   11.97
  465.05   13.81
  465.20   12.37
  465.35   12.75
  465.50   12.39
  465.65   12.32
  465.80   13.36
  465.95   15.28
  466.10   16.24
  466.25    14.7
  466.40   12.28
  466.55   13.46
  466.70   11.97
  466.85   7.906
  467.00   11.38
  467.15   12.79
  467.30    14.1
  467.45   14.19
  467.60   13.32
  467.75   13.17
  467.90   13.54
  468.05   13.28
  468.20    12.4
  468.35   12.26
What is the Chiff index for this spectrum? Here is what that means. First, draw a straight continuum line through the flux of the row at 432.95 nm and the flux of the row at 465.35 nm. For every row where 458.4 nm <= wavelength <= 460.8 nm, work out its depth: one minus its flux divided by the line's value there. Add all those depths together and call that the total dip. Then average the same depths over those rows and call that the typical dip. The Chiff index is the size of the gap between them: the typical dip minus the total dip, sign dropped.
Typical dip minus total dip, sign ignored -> 1.5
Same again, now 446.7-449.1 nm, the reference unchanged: 1.3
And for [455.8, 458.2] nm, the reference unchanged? 2.3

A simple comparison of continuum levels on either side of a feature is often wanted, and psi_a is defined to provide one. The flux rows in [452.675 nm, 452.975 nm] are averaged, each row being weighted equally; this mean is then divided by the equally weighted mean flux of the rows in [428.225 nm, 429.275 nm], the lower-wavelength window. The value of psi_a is 1.59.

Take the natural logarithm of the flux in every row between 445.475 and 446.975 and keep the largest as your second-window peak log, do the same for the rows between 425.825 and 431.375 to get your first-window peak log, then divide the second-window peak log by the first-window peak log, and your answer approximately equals 1.18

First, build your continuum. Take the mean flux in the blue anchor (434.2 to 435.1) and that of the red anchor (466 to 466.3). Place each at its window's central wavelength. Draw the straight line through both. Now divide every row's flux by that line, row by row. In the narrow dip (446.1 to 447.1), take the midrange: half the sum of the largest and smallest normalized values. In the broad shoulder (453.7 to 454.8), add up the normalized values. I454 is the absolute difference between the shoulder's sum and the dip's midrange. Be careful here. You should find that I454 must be 5.77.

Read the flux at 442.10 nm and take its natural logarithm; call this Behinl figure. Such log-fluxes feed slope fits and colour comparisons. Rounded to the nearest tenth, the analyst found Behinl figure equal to 2.5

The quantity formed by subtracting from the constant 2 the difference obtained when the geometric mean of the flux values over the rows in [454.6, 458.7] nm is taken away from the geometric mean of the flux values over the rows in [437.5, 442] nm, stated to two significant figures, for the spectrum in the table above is 7.9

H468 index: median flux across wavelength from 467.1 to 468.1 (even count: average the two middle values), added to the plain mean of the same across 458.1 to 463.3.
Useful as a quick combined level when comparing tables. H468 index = 27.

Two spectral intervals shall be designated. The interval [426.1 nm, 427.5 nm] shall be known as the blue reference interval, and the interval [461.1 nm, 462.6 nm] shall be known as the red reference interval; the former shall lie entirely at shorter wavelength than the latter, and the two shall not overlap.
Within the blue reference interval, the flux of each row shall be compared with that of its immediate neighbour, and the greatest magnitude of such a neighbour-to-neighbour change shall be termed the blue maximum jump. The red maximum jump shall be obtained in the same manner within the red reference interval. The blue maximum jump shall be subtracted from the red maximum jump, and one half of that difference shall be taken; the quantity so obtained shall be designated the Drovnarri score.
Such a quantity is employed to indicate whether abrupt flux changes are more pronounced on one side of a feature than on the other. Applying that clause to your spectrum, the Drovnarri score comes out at -0.21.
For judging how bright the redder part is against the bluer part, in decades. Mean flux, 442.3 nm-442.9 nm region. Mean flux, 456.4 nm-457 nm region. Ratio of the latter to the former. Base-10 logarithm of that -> 0.22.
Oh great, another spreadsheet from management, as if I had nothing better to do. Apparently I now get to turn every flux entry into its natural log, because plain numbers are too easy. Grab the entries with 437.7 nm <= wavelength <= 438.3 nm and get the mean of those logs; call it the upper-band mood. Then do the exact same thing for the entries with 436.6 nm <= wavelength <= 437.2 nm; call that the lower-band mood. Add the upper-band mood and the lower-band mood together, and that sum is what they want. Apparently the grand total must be 4.3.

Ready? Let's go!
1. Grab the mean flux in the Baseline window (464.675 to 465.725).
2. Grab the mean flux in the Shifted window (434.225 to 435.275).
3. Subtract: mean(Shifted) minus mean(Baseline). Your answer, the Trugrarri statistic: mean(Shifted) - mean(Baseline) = -3.5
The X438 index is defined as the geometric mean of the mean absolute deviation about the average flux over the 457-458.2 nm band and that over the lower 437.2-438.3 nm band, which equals 1.4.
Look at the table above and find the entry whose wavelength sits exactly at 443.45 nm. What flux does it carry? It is 8.339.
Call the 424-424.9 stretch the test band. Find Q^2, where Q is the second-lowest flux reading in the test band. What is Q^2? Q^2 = 29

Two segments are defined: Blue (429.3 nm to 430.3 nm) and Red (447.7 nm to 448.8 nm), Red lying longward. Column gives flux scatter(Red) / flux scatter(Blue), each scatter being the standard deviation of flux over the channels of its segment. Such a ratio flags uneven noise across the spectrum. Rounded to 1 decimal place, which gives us 2.7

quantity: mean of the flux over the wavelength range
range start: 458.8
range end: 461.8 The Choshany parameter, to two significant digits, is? 14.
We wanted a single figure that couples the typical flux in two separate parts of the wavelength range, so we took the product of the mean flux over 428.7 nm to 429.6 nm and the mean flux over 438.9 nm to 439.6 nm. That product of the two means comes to 33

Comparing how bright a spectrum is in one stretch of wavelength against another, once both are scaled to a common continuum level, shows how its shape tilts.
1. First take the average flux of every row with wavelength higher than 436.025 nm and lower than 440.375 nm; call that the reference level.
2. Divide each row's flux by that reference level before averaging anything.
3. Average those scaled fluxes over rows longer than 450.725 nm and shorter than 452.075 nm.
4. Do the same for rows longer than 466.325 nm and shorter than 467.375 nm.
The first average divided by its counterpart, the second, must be 1.0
